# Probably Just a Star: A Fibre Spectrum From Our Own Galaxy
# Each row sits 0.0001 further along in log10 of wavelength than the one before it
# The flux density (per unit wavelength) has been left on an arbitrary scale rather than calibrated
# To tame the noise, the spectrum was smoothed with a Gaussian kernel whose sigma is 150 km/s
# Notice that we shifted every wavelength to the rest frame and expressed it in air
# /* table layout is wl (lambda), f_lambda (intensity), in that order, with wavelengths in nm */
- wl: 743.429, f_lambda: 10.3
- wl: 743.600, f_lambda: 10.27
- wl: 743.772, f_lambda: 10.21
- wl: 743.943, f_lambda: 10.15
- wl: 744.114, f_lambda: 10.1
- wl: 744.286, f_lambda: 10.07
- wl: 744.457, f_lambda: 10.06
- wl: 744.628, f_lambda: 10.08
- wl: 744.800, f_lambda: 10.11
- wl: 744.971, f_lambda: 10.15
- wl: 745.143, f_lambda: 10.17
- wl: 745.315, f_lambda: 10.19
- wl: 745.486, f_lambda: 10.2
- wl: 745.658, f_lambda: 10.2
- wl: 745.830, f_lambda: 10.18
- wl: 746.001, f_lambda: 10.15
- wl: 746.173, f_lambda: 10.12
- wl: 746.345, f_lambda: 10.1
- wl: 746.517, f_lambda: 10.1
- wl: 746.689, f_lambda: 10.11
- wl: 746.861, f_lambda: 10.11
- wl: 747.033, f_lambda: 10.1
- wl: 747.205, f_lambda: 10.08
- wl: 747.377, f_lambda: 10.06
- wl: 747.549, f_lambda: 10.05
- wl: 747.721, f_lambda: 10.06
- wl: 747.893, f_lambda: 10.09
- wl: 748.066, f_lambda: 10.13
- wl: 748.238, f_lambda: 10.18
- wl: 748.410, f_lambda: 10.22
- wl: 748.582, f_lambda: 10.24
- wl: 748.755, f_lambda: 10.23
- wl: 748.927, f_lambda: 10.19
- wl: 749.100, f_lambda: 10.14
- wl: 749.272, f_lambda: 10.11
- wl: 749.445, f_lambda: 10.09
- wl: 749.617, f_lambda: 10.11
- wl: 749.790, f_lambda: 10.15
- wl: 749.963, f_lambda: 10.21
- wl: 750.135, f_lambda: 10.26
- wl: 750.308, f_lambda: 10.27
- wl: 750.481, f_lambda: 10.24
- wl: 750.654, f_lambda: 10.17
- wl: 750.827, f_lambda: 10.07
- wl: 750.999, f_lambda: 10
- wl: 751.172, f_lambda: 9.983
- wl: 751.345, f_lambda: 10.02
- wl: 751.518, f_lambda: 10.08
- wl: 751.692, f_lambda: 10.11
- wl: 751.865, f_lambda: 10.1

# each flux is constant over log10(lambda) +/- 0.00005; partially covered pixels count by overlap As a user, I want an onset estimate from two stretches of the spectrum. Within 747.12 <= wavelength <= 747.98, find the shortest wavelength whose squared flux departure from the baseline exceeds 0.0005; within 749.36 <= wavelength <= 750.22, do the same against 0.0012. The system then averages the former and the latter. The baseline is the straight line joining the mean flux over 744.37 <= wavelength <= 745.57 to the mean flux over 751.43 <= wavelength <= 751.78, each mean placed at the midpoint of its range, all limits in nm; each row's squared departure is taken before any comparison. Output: 748.50 nm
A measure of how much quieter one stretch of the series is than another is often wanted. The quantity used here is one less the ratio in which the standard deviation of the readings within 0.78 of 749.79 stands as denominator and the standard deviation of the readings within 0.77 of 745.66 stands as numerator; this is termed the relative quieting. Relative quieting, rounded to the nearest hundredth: 0.50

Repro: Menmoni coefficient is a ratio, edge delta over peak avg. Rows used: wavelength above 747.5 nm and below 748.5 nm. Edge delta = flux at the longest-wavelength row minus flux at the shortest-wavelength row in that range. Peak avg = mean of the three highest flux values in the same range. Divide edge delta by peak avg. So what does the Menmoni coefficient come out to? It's 0.017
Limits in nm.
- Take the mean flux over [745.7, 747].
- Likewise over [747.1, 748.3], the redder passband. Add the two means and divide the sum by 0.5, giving 40.4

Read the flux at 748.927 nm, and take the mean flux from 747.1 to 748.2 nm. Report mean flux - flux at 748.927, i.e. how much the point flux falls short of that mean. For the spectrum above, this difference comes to -0.11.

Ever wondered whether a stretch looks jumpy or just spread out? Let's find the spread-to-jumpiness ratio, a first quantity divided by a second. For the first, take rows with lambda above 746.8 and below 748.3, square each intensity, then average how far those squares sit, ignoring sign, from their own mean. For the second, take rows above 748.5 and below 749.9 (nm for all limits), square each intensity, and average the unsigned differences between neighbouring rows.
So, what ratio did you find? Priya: 1.0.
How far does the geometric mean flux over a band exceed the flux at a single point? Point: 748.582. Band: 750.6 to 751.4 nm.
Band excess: -0.19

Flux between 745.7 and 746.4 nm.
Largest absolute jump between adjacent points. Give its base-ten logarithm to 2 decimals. -1.52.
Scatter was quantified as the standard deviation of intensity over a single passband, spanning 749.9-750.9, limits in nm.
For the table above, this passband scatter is 0.07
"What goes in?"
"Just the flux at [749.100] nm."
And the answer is 10.14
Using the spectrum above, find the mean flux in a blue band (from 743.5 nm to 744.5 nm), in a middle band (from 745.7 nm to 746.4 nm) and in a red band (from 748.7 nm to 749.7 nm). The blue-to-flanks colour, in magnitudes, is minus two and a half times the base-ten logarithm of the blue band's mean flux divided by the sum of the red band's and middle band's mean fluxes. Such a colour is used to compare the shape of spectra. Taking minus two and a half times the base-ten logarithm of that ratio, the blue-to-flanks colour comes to 0.752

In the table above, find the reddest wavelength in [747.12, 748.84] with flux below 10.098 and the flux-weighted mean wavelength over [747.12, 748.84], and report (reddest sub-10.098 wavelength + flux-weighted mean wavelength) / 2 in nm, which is 747.94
